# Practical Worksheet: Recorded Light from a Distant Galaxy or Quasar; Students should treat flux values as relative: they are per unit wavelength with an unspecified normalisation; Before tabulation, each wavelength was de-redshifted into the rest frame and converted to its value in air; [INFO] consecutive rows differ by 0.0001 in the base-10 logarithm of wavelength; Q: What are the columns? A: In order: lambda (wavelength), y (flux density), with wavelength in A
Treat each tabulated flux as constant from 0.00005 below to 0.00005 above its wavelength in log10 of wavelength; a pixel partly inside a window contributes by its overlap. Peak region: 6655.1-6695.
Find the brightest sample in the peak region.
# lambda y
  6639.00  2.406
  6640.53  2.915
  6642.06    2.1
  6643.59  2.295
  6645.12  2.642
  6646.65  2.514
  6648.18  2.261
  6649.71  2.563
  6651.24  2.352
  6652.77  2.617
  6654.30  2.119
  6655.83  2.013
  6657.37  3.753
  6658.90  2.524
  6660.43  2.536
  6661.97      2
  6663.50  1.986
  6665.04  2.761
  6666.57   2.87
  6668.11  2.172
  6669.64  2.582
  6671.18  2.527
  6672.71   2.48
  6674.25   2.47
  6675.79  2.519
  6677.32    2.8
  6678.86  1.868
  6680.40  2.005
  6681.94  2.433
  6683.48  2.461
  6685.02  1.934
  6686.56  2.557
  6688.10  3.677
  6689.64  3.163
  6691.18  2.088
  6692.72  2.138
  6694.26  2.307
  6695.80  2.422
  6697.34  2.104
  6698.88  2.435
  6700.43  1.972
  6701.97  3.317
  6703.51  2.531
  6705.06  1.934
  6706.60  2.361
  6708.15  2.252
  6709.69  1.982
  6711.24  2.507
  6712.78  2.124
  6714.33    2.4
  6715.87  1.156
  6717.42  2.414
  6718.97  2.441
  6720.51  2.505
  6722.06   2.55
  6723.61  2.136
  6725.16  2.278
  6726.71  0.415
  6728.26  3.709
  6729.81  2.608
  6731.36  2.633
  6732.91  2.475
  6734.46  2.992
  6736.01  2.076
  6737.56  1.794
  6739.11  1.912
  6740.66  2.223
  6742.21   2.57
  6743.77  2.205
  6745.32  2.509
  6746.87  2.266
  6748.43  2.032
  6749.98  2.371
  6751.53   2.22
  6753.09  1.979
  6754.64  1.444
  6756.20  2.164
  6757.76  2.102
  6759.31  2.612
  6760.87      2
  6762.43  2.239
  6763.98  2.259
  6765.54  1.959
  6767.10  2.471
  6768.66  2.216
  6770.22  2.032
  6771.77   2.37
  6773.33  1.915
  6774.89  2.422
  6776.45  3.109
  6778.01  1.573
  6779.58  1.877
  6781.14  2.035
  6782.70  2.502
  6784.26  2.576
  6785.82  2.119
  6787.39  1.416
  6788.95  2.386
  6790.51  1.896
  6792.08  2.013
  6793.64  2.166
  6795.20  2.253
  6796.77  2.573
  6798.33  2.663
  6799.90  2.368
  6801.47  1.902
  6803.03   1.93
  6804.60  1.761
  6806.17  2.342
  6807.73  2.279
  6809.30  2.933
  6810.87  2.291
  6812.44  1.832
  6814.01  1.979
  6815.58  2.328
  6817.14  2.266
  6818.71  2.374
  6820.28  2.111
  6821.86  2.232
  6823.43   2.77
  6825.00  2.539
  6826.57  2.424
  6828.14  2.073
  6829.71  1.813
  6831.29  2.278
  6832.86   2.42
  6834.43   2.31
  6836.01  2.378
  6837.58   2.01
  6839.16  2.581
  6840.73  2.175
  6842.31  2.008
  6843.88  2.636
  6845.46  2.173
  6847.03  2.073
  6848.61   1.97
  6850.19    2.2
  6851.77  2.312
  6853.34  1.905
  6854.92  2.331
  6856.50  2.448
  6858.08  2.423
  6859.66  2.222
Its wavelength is 6657.37 A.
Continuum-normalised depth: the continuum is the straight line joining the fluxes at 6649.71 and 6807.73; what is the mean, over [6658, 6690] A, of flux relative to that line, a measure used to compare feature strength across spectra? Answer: 0.99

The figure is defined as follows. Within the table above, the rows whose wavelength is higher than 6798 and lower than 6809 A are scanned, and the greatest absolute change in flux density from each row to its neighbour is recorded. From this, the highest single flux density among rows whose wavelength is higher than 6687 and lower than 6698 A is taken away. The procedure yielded -3.1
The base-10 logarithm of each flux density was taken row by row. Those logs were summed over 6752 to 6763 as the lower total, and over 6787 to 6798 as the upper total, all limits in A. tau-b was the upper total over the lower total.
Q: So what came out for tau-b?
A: 1.01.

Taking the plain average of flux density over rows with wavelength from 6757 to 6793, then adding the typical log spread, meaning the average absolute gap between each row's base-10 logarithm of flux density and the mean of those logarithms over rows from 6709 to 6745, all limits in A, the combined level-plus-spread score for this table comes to 2.28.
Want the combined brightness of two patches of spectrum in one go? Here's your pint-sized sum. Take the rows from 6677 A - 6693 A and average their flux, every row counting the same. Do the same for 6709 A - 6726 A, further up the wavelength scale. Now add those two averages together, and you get 4.69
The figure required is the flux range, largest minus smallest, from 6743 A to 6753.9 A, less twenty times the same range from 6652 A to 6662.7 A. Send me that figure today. -35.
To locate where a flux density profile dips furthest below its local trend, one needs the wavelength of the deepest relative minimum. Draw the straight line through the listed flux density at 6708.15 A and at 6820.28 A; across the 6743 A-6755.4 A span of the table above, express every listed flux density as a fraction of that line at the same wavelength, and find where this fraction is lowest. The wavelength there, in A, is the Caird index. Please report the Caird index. 6754.64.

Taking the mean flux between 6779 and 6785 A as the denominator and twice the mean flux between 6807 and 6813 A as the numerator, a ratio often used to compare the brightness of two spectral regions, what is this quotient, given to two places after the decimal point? 2.08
